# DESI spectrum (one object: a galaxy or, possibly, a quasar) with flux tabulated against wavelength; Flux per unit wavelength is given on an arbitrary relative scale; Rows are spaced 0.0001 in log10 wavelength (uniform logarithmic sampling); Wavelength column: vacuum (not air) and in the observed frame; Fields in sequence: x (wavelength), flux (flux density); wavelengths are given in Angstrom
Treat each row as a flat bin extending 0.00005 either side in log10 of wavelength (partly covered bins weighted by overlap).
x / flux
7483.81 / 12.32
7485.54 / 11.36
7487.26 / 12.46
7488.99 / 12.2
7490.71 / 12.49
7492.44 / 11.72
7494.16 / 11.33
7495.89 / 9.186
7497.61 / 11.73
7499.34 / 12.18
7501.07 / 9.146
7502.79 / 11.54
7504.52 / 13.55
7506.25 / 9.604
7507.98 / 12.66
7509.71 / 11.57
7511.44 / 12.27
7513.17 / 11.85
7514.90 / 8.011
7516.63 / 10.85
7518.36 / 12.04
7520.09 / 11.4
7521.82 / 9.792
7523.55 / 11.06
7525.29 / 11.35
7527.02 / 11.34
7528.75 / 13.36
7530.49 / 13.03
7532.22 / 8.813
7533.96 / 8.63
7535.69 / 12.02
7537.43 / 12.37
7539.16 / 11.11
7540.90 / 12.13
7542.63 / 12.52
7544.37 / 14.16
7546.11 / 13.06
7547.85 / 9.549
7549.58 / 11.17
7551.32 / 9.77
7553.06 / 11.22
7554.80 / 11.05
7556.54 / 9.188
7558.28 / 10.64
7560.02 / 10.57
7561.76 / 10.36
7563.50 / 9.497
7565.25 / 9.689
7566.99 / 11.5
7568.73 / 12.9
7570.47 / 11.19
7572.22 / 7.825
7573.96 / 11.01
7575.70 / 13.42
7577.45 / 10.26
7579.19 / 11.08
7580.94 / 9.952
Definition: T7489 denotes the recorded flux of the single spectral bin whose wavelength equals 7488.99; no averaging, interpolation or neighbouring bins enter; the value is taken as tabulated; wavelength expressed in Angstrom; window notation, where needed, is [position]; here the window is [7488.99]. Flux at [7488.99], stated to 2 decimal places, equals 12.20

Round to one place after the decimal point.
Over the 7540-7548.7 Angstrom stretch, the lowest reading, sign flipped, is -9.5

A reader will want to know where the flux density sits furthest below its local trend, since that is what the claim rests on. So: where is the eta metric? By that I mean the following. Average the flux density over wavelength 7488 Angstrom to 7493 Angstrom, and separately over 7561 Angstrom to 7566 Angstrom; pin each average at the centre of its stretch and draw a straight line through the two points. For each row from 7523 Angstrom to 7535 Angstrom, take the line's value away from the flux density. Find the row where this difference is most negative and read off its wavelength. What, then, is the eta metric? 7533.96 Angstrom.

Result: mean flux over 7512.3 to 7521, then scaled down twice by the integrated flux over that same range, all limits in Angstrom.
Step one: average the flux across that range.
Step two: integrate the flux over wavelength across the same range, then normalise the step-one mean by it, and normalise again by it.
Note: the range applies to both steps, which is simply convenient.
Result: 0.0012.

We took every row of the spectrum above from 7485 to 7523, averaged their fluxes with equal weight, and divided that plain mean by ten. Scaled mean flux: 1.13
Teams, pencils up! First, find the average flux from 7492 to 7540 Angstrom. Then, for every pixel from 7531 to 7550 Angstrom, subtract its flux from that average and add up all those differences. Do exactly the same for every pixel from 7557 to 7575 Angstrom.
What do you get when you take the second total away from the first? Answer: -9.2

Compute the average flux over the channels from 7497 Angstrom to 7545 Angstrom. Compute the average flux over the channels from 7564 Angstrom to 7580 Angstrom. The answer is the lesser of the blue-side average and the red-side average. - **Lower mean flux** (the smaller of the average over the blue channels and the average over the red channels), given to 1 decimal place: 11.0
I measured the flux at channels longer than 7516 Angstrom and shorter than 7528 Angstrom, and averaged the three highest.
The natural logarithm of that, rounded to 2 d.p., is 2.45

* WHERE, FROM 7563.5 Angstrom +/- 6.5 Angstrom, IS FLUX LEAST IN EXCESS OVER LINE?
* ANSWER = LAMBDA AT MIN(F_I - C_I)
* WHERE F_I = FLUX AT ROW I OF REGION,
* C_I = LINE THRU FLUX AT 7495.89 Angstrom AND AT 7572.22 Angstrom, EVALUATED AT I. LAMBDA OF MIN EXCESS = 7563.50 Angstrom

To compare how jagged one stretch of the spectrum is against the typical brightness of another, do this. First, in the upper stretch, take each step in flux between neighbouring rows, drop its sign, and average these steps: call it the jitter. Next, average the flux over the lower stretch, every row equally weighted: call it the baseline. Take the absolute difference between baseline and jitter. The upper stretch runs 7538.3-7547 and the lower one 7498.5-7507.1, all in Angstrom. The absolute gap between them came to 10.2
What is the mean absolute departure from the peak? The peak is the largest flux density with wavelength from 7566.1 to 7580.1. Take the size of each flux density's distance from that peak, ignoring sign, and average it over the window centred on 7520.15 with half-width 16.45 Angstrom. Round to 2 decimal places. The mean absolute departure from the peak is 2.21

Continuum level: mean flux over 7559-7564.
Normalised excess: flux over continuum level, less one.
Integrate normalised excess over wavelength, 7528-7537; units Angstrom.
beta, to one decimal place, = 0.9 Angstrom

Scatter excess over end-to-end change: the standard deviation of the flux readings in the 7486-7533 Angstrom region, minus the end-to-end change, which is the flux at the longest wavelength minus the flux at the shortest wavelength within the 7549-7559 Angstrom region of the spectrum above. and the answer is 1.9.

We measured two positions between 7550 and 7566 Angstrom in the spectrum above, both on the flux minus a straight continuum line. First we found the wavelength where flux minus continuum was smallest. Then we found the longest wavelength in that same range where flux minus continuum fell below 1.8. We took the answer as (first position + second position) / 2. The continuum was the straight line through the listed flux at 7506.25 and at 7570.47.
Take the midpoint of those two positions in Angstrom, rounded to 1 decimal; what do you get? 7560.9 Angstrom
